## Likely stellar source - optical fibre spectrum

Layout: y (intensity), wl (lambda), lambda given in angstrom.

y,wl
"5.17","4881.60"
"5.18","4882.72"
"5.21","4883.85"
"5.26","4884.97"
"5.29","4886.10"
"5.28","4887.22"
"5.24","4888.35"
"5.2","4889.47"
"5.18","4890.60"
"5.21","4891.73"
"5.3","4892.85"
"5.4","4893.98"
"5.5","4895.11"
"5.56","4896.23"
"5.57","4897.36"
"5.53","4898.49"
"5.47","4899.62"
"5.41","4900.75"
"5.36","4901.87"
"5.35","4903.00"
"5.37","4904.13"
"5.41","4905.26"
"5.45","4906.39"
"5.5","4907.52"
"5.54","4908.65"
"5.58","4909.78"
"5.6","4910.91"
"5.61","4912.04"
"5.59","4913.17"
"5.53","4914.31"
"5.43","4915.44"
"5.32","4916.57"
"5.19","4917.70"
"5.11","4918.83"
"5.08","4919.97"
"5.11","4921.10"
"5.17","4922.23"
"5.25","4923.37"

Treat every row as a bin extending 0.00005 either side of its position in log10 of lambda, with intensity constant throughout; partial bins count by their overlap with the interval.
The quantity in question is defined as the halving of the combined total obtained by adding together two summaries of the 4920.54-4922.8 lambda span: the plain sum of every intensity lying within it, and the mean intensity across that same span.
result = 7.7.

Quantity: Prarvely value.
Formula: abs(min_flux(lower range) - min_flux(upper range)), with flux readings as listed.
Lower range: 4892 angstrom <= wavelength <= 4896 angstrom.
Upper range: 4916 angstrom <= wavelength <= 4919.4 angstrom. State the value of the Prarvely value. 0.19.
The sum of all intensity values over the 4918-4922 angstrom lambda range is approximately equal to 15.3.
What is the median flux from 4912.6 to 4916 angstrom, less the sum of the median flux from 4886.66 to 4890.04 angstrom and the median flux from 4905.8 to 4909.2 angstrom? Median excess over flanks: -5.21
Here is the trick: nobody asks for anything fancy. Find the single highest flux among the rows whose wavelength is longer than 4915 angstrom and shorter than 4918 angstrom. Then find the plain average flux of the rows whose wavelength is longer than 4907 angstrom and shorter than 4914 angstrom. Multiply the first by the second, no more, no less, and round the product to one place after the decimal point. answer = 30.2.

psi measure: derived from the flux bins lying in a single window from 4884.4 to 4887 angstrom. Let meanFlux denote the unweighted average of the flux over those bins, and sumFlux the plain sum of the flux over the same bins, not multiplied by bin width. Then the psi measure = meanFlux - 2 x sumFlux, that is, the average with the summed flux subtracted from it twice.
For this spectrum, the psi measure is -15.8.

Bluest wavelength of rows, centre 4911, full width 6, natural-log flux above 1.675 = 4908.65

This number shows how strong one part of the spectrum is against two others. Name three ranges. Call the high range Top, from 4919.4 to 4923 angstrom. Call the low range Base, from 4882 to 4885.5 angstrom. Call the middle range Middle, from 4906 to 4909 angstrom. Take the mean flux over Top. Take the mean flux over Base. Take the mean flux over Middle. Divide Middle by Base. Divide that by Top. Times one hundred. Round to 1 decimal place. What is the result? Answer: 20.6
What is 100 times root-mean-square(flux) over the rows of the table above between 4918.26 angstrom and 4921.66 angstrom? 510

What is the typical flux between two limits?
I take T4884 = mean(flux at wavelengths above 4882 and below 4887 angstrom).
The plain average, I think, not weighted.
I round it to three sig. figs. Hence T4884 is 5.24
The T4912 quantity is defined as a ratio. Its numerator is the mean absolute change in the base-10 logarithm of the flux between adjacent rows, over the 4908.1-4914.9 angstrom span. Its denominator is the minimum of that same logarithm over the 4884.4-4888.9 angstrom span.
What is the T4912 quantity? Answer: 0.003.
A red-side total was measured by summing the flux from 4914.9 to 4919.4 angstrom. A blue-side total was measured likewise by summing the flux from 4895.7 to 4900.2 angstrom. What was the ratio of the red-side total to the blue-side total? 1.0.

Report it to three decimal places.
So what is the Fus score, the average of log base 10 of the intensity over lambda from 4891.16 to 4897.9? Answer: 0.734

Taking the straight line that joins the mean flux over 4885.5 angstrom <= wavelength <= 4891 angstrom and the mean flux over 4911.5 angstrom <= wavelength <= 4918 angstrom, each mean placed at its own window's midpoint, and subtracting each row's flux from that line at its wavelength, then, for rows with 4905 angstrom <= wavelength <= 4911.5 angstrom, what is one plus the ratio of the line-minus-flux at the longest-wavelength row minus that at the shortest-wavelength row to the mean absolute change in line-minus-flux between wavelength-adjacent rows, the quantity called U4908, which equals -4.0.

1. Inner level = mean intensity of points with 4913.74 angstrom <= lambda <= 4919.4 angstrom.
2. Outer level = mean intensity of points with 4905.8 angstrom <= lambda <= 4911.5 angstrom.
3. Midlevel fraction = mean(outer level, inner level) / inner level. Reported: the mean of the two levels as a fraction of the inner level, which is 1.02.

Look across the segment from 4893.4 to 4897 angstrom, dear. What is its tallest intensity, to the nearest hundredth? 5.56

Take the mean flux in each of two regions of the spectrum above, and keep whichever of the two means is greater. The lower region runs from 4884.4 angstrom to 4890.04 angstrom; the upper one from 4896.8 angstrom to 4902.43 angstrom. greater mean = 5.47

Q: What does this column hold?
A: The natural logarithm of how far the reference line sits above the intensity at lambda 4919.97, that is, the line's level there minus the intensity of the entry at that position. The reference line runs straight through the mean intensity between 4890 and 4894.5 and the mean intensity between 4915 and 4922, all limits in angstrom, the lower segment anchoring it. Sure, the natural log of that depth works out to -2.1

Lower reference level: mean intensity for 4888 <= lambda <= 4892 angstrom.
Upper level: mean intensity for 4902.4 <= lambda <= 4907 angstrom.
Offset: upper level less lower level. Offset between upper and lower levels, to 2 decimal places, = 0.19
